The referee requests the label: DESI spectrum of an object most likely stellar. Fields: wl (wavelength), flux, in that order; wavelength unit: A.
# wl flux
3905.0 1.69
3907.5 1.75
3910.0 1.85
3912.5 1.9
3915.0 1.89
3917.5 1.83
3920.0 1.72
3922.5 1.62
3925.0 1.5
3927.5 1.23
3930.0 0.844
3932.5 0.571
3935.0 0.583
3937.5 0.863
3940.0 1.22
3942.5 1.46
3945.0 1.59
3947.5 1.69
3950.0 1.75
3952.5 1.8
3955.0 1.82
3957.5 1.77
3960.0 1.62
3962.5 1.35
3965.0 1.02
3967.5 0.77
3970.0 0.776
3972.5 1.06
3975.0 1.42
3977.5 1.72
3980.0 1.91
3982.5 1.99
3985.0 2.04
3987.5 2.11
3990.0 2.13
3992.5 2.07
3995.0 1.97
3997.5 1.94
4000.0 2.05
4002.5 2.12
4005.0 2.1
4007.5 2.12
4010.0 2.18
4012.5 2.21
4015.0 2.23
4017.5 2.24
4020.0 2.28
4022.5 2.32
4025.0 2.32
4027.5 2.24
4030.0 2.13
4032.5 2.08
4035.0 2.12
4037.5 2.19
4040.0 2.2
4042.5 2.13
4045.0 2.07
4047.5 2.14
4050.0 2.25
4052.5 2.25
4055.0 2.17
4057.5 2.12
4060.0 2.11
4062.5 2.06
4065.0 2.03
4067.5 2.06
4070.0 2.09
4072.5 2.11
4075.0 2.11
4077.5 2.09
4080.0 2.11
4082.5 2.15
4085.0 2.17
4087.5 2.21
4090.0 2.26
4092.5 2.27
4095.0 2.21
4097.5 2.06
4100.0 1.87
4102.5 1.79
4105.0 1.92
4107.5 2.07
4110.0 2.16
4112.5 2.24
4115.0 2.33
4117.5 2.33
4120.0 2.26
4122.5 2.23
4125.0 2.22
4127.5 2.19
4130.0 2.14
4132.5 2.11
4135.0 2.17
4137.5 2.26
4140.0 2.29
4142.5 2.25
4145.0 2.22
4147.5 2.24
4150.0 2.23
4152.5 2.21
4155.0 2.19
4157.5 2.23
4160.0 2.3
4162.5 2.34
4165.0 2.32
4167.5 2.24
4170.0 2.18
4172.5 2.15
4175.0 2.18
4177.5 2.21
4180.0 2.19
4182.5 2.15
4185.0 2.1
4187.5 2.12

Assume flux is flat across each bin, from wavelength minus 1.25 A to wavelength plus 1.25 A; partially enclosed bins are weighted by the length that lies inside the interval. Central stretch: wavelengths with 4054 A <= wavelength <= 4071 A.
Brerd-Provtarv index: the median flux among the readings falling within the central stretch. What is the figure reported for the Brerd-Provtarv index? 2.09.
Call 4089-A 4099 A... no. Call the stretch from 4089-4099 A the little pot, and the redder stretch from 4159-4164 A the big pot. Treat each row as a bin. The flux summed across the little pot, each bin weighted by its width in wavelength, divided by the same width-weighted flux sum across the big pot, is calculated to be 1.9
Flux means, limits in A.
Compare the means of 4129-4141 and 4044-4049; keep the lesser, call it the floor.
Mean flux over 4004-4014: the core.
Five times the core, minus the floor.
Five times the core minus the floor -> 9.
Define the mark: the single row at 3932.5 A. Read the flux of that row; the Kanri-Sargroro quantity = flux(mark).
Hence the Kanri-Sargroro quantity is 0.571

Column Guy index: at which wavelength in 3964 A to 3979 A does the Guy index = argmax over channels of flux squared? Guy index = 3977.5 A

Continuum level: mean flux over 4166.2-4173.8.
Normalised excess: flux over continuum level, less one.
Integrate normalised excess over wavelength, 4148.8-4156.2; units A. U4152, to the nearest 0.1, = 0.1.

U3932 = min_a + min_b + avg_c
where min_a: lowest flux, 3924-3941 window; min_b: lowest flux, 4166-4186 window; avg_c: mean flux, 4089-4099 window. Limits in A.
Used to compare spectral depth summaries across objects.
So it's 4.9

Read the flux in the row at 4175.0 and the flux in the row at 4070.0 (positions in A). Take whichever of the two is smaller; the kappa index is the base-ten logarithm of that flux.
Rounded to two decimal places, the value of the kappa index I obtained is 0.32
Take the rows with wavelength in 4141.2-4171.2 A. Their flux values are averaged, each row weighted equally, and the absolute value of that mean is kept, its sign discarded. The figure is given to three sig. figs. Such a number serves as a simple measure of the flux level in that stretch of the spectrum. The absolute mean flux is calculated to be 2.25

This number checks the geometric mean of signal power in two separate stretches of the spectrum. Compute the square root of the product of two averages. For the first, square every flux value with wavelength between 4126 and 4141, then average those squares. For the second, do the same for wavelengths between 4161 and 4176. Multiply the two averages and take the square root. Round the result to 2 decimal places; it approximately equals 4.91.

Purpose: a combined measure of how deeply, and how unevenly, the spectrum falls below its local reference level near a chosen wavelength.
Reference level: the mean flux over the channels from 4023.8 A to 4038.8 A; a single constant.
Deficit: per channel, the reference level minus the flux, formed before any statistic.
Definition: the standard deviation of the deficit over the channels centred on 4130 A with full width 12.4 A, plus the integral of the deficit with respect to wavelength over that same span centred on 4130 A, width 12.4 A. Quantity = 0.2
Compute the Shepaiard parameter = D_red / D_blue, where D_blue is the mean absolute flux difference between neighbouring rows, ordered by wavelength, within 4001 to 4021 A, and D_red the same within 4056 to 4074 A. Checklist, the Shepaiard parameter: 0.992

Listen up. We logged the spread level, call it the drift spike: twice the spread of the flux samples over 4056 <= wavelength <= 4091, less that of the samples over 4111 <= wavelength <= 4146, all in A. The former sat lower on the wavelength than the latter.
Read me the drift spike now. 0.06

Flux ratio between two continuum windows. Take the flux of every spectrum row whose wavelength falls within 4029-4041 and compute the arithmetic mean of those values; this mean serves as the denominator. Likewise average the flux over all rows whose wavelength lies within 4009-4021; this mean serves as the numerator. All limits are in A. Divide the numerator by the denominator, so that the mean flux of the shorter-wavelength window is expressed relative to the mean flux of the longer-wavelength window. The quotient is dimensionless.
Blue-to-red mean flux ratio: 1.04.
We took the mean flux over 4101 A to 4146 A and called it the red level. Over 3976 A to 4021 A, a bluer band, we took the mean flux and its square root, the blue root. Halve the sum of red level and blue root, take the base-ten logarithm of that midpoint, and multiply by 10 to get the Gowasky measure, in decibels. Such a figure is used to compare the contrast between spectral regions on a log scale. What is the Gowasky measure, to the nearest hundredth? 2.57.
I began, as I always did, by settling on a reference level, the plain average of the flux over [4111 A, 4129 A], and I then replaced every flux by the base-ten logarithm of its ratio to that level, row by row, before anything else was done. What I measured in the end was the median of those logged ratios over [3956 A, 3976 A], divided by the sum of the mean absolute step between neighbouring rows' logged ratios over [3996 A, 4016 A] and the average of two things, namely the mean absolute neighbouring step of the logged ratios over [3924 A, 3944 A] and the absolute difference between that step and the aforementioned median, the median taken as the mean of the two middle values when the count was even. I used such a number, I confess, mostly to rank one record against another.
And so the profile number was -1.0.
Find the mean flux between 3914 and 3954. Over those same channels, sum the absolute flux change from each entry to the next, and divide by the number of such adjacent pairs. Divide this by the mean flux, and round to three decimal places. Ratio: 0.123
